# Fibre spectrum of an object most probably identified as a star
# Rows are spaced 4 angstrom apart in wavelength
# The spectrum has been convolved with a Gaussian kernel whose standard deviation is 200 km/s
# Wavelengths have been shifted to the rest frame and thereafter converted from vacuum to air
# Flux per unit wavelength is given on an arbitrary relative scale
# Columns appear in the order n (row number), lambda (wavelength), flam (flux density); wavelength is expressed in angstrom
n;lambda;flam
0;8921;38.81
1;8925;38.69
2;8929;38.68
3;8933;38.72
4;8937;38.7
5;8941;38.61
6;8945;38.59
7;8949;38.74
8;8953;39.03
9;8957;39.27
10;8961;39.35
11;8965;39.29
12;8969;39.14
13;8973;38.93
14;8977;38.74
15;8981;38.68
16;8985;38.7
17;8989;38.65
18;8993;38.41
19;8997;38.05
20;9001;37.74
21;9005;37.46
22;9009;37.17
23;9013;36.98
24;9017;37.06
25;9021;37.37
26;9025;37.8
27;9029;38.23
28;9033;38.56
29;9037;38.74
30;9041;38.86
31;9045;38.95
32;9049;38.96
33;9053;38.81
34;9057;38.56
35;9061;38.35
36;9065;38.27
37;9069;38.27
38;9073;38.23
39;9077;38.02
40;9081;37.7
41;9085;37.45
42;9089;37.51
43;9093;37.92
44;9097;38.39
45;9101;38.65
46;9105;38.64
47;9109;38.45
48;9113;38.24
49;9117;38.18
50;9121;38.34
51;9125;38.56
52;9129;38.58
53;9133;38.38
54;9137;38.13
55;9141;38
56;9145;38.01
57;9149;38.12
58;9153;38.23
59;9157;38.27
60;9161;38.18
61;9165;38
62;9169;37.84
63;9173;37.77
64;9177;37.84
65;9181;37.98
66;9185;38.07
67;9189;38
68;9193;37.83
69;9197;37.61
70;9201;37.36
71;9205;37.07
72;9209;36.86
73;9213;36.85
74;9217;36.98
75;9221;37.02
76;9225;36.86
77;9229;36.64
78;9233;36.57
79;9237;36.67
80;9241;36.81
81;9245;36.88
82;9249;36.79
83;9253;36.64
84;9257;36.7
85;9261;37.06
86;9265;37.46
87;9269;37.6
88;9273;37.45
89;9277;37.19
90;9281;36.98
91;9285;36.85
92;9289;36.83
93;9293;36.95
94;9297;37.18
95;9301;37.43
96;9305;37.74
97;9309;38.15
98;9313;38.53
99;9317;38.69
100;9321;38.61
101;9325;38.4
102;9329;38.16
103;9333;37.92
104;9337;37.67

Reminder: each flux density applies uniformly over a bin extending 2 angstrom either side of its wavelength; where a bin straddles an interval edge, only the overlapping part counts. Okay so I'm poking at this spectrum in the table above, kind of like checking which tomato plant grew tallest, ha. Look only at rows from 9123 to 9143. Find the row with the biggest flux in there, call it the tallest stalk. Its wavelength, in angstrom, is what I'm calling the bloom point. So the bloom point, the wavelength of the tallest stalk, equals 9129 angstrom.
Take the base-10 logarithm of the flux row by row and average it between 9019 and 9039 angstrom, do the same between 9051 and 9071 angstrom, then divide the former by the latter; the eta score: 1.00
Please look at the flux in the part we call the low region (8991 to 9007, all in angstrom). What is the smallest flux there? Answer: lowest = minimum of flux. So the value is 37.46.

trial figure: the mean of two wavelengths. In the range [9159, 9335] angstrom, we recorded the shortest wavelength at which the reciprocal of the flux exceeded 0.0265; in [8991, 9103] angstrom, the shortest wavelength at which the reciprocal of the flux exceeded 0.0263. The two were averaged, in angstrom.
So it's 9099 angstrom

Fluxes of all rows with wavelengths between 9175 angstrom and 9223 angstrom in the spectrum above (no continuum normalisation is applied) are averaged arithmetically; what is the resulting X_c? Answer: 37.5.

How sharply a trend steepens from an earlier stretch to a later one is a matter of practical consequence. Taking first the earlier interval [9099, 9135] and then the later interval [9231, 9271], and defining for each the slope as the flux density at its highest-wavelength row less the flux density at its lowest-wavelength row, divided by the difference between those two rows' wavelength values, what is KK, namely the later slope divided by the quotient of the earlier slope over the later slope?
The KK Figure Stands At -0.10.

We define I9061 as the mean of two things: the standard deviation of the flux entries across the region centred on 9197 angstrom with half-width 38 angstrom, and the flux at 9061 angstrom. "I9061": 19.4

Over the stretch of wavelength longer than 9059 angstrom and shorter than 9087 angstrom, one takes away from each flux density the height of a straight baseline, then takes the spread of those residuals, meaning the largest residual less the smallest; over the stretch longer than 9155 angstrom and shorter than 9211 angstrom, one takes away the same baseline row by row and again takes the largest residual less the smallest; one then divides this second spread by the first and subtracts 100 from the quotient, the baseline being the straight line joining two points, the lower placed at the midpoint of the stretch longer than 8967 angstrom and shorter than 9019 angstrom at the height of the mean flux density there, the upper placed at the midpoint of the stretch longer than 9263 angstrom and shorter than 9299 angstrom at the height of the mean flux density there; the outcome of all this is -98.49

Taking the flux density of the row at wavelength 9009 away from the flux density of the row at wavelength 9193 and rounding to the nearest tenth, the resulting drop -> 0.7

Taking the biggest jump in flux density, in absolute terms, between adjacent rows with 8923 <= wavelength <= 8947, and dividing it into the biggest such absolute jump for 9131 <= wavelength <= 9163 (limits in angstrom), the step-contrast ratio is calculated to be 2.8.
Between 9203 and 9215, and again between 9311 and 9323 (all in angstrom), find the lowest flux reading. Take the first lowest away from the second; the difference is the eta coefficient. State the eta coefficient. 1.7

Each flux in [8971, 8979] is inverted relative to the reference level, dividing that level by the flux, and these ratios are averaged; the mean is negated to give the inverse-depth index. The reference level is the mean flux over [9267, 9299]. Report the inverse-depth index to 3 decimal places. -0.956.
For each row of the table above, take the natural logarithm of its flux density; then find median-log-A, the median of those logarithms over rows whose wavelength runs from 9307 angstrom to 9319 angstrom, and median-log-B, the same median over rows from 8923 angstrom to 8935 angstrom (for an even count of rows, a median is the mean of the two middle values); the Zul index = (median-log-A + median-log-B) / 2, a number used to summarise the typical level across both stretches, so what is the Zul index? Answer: 3.65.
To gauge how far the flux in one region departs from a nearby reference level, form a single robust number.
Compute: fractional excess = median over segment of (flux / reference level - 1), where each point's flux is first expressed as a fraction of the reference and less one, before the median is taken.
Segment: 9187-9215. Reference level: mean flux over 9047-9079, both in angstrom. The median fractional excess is -0.028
